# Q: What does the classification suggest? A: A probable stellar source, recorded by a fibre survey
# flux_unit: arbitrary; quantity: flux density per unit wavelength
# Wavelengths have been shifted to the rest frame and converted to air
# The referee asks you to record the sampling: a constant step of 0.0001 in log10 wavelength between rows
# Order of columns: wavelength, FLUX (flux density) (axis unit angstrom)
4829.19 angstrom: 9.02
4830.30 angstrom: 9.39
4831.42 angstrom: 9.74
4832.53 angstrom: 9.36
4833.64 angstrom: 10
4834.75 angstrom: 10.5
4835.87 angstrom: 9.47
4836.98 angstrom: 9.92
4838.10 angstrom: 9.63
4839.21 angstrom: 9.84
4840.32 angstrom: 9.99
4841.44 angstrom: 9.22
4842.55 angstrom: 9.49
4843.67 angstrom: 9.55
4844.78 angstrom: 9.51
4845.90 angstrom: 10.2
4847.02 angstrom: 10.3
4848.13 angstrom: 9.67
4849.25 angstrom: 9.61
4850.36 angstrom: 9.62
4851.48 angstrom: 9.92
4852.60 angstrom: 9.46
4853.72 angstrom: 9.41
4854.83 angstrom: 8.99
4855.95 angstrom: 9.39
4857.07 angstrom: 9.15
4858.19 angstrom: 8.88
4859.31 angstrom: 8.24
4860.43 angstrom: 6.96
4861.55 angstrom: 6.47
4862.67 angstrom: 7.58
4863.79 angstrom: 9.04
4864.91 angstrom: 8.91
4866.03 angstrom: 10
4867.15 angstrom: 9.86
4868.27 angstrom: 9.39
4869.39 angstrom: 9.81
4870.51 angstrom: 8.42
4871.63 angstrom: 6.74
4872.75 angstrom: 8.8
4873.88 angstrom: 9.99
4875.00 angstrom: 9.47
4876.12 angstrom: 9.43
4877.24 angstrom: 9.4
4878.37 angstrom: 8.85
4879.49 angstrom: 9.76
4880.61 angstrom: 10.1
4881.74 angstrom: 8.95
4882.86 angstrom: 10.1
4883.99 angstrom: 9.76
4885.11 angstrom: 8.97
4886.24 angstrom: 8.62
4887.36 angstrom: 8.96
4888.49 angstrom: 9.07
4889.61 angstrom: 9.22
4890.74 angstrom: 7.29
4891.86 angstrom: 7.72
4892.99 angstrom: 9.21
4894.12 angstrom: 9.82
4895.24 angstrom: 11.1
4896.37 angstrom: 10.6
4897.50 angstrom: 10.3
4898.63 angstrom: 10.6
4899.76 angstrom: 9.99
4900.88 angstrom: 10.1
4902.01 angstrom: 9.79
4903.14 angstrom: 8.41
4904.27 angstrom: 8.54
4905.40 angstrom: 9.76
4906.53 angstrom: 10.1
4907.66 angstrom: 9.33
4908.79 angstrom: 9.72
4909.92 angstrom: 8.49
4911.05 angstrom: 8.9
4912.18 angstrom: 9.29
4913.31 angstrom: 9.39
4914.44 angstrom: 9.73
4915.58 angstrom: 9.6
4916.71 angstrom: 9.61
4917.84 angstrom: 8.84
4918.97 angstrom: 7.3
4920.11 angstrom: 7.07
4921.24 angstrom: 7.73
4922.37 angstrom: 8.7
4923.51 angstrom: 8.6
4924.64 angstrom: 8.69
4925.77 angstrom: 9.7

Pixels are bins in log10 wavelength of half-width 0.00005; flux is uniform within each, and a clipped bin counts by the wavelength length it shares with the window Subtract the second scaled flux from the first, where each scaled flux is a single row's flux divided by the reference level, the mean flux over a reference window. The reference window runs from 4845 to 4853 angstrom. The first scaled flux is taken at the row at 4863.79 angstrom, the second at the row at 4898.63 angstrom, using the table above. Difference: -0.16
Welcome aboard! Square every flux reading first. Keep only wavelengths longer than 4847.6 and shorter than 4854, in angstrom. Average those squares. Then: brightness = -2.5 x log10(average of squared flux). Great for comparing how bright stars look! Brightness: -4.92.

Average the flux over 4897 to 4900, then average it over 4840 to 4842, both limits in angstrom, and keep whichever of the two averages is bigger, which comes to 10.3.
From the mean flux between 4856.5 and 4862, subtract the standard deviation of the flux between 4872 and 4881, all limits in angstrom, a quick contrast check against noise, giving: 7.5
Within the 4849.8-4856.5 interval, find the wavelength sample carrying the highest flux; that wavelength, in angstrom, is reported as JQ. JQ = 4851.48 angstrom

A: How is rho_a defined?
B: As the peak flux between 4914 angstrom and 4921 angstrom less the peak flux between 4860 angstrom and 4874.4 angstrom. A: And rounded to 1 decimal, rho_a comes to -0.3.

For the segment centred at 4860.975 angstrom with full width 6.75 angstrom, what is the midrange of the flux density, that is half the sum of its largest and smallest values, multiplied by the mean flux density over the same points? 61.0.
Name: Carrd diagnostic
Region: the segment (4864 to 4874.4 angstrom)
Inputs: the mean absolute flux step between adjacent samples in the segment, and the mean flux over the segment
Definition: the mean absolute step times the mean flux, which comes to 10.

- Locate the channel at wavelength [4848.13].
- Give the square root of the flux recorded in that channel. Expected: 3.11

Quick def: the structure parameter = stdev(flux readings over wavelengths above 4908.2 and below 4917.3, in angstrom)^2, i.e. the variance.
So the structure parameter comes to 0.2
